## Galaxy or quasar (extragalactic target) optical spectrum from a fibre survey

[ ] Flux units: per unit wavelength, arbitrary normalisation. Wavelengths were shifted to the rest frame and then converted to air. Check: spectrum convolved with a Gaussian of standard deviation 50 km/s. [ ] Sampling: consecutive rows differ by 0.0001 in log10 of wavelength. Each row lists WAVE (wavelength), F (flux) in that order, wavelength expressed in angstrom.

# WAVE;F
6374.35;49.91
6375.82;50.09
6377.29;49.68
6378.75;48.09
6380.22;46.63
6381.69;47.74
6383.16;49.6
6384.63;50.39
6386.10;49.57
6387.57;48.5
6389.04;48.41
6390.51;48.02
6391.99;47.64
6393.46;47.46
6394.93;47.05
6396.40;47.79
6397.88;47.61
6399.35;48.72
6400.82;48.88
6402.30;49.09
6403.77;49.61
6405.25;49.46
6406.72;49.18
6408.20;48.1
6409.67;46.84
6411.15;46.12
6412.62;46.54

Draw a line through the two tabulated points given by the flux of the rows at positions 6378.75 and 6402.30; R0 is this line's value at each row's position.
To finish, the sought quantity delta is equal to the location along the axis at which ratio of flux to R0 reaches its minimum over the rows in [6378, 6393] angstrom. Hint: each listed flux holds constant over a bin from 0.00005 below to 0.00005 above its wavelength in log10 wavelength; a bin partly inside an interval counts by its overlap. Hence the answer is 6380.22 angstrom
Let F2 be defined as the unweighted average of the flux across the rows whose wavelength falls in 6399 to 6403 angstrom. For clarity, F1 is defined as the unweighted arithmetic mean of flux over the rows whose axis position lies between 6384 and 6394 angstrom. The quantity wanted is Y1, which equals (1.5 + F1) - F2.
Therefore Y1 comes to 1.2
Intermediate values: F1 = 48.6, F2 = 48.90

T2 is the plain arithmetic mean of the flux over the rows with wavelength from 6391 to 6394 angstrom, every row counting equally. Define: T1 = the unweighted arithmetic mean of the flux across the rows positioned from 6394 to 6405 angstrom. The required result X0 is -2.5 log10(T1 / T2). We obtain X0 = -0.019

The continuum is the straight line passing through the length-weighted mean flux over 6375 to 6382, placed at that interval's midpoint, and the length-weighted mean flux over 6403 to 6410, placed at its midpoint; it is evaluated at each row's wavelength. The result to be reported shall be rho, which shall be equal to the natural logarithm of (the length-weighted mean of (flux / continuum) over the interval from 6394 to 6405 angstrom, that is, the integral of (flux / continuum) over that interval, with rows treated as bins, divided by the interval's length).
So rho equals -0.006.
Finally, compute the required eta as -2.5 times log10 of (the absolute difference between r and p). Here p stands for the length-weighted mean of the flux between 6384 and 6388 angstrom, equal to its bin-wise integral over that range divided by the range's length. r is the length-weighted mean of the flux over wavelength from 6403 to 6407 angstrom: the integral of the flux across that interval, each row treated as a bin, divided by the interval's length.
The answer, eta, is 3.1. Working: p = 49.5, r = 49.5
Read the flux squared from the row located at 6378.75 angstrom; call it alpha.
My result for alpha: 2313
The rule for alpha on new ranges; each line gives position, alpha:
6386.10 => 2457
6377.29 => 2468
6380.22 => 2174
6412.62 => 2166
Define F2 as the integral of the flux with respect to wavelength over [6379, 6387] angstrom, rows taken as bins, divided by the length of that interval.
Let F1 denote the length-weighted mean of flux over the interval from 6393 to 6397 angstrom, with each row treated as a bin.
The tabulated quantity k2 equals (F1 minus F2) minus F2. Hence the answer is -50.0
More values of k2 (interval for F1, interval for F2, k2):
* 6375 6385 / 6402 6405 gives -49.9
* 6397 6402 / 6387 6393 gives -47.7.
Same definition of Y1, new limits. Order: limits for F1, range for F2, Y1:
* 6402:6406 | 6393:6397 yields 3.5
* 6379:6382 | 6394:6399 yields 1.2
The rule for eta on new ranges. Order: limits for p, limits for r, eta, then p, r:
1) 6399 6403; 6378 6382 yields -0.3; 48.9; 47.6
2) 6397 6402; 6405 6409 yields 0.8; 48.4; 48.9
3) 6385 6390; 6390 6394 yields -0.3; 48.9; 47.6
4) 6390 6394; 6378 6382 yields 2.9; 47.6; 47.6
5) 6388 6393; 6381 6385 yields -0.2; 48.0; 49.2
